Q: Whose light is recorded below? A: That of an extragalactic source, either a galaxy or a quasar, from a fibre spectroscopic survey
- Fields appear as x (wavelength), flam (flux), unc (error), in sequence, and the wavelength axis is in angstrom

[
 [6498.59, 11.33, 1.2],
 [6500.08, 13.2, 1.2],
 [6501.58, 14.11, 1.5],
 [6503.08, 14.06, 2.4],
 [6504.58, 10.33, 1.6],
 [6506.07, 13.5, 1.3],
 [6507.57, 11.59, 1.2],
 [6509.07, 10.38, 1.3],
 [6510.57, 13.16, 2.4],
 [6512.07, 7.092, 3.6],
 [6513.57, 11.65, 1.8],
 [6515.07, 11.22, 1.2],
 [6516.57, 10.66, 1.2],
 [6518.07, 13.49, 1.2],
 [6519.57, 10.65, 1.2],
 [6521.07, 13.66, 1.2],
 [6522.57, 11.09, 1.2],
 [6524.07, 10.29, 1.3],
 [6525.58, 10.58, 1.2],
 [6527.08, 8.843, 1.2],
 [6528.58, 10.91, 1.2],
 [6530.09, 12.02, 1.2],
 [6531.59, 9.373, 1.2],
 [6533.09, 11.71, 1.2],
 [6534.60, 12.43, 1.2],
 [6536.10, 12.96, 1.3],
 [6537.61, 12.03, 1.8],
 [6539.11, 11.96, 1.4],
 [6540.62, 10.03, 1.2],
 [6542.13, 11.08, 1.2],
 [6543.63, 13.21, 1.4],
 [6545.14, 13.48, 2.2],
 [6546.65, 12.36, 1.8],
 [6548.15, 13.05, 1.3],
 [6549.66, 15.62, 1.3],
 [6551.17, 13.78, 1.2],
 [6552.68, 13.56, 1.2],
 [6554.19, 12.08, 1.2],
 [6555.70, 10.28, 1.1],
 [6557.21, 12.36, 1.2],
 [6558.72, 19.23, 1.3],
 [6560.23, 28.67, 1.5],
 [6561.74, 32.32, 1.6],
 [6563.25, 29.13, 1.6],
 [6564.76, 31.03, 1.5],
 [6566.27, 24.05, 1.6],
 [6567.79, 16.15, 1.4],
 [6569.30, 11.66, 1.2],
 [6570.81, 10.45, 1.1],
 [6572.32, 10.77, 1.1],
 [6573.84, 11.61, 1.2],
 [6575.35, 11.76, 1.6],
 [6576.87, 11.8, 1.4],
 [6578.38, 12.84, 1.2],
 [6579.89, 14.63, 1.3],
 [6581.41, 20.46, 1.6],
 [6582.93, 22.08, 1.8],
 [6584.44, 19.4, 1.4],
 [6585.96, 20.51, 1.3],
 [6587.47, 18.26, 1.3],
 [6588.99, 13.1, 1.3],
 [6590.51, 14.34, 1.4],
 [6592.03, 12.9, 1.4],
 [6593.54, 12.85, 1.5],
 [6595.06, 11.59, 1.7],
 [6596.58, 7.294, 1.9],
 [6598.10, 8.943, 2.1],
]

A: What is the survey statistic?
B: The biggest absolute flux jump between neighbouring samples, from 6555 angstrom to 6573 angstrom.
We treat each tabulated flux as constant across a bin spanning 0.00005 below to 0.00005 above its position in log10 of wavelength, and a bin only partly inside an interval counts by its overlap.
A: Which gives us 9.4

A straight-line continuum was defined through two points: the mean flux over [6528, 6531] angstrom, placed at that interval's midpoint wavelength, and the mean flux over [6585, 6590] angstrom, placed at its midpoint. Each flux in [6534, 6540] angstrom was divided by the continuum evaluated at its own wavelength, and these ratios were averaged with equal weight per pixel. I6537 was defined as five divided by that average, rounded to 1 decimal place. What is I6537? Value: 4.9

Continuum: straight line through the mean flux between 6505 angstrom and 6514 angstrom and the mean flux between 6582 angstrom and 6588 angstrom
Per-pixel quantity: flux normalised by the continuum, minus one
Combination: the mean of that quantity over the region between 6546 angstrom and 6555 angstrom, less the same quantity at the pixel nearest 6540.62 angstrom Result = 0.16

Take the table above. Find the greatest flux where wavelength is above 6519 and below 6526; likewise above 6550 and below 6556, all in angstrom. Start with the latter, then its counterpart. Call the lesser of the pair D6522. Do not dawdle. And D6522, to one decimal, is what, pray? 13.7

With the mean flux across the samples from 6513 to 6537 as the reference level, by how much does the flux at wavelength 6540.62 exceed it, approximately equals -1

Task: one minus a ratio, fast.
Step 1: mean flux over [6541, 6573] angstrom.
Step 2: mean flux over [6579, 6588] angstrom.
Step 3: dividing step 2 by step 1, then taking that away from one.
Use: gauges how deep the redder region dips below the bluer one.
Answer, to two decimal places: -0.14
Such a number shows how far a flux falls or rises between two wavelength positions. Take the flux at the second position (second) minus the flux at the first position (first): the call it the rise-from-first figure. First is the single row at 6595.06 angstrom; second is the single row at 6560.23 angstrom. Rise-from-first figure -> 17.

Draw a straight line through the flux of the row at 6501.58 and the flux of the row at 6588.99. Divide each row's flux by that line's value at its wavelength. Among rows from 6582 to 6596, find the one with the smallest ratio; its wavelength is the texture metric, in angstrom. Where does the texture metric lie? 6595.06 angstrom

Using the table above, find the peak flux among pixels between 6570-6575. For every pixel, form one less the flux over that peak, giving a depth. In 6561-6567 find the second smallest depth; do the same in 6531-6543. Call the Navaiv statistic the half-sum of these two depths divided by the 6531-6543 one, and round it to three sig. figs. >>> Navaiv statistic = 12.3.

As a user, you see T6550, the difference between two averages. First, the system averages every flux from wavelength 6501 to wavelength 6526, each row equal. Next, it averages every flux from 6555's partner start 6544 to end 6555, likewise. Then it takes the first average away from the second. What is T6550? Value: 1.8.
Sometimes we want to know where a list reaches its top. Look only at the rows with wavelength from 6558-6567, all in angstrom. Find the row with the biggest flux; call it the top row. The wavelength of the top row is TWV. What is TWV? 6561.74 angstrom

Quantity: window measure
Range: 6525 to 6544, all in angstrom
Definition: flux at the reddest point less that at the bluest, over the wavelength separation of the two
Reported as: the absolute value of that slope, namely 0.15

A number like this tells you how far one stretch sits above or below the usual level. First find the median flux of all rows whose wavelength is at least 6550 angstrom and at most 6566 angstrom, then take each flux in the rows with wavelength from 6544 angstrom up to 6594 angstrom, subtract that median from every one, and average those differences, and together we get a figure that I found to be 0.1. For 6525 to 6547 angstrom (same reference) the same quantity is -5.0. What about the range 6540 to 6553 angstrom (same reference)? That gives -3.6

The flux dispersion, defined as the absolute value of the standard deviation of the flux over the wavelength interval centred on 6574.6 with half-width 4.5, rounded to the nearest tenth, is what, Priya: 0.8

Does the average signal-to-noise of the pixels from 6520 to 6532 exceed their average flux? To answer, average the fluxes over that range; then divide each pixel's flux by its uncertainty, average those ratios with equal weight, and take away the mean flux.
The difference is -1.9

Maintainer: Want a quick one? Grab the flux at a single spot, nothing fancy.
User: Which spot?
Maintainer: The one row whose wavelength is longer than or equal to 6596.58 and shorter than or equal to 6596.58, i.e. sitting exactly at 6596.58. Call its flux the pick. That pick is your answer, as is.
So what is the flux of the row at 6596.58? 7.294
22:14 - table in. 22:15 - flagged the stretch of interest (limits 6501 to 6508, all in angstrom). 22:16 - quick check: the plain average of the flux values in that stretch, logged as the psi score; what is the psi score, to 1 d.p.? 12.7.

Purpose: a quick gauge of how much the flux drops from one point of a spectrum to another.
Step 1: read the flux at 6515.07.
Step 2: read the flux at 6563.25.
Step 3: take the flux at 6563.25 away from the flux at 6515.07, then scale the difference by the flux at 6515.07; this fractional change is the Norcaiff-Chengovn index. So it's -1.6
